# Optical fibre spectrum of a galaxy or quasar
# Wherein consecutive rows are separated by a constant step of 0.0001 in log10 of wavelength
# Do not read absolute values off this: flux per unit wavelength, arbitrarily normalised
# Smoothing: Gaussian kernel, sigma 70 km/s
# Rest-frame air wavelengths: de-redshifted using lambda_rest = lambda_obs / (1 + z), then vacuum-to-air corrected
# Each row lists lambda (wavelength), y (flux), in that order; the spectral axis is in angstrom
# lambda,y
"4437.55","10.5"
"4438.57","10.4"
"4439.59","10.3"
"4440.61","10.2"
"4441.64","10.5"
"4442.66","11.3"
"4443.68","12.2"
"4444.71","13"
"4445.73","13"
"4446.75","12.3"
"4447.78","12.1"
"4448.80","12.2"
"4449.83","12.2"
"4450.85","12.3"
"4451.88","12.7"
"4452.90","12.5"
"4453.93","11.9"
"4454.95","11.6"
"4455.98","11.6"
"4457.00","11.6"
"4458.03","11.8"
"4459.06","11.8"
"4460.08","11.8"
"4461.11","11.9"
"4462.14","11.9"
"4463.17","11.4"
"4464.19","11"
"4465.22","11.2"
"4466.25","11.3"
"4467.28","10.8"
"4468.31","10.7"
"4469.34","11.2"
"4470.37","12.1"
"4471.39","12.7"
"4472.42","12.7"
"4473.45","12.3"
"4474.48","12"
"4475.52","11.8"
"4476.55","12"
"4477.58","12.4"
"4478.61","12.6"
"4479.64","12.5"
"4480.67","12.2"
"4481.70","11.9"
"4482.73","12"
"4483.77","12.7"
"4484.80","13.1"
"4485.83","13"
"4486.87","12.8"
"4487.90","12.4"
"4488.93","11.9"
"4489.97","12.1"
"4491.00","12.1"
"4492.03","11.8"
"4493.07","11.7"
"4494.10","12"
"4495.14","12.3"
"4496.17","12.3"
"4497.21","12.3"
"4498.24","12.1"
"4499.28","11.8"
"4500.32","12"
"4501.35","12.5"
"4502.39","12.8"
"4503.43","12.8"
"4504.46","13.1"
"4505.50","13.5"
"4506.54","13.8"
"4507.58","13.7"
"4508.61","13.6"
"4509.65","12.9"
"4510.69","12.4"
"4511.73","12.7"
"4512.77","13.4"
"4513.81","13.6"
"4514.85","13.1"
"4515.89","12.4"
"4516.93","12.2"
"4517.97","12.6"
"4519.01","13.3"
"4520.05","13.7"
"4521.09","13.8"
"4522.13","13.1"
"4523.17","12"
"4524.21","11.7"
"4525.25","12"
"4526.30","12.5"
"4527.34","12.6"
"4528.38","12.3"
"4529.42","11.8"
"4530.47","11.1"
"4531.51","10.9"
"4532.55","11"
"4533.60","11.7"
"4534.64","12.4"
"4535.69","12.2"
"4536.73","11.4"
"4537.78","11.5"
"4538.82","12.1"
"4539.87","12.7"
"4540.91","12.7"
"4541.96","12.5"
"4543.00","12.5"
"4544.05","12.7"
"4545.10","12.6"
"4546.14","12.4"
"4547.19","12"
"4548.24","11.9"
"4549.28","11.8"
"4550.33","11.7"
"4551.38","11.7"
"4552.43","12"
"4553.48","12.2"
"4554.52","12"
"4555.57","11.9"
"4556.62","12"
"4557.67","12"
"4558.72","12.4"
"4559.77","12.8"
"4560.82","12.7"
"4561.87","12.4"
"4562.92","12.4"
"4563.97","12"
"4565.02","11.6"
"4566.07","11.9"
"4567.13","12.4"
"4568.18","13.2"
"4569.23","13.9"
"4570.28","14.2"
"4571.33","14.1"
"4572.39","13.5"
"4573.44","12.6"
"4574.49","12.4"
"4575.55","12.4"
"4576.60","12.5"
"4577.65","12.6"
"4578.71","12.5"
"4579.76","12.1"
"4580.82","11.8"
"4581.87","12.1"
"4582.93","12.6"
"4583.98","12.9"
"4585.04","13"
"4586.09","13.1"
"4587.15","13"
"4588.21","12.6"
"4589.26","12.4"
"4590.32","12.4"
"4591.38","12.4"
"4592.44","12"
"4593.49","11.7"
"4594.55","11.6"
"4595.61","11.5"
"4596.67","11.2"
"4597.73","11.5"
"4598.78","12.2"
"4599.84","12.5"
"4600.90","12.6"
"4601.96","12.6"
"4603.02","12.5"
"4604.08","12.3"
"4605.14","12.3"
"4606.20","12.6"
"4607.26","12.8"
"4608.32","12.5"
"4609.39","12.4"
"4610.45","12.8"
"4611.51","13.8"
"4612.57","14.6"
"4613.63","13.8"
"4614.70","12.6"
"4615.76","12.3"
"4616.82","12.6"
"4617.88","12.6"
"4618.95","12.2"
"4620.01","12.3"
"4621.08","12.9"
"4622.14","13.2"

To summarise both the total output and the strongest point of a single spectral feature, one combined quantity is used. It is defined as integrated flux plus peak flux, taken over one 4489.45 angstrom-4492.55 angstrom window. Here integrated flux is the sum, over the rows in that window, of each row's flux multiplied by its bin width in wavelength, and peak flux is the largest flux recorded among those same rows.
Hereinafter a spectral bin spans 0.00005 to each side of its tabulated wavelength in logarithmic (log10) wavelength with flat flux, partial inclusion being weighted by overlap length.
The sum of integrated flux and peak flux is 49.3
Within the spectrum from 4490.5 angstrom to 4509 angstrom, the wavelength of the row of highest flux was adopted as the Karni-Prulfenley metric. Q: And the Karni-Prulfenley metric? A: 4506.54 angstrom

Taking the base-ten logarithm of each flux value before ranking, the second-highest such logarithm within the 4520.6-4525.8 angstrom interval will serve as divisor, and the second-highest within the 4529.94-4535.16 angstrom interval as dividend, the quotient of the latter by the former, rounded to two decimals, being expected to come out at 0.96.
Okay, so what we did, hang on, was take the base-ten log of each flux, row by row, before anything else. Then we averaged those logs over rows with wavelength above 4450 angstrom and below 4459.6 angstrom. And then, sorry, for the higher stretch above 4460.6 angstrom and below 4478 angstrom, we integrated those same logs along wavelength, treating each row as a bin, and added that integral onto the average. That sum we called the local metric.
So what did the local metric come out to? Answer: 20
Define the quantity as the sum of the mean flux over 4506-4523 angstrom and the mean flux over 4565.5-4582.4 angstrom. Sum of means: 25.9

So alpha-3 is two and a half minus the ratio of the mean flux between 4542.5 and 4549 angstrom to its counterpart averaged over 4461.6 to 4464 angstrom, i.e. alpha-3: 1.44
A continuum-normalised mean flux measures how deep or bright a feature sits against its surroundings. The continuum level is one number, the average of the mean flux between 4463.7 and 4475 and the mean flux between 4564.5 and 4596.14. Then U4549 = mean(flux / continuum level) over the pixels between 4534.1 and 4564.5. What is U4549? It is 1.01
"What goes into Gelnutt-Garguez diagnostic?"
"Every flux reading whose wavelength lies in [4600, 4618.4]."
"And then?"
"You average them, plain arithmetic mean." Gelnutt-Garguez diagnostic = 12.8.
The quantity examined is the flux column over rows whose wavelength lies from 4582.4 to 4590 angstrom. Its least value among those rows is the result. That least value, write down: 12.4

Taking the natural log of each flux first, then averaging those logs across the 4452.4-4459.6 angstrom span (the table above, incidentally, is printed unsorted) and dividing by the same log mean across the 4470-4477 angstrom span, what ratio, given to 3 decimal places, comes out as 0.987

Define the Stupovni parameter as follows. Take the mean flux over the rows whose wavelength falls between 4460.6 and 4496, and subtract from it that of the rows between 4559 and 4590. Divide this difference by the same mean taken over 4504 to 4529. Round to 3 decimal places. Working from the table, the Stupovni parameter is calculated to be -0.051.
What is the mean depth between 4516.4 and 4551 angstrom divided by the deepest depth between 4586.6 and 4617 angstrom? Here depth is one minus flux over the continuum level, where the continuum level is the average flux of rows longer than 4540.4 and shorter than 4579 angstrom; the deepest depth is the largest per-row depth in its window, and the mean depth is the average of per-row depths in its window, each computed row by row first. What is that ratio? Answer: 0.19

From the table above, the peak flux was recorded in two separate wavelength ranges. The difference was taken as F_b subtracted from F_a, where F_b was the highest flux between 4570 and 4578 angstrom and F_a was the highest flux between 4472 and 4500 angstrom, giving -1.1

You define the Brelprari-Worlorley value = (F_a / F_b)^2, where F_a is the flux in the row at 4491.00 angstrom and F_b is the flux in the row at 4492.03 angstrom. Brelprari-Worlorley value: 1.05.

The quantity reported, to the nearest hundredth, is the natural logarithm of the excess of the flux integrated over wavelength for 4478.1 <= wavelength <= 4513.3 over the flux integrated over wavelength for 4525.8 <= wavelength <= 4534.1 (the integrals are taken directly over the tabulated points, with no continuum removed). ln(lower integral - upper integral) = 5.84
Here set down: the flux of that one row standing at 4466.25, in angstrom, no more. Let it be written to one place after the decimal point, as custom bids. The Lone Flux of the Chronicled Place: 11.3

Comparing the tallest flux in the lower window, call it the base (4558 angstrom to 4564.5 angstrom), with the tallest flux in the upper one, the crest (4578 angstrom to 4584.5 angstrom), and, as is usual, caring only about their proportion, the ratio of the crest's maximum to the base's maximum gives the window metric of 1.01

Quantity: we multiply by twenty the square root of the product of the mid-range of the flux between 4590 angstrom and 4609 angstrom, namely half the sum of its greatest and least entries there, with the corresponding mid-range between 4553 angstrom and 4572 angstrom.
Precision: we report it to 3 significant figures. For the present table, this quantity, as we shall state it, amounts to 249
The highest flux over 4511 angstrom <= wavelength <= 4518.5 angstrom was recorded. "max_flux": 13.6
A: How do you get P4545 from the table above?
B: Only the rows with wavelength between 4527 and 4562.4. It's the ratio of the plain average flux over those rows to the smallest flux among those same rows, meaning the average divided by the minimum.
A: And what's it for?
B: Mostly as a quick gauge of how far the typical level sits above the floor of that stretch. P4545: 1.11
